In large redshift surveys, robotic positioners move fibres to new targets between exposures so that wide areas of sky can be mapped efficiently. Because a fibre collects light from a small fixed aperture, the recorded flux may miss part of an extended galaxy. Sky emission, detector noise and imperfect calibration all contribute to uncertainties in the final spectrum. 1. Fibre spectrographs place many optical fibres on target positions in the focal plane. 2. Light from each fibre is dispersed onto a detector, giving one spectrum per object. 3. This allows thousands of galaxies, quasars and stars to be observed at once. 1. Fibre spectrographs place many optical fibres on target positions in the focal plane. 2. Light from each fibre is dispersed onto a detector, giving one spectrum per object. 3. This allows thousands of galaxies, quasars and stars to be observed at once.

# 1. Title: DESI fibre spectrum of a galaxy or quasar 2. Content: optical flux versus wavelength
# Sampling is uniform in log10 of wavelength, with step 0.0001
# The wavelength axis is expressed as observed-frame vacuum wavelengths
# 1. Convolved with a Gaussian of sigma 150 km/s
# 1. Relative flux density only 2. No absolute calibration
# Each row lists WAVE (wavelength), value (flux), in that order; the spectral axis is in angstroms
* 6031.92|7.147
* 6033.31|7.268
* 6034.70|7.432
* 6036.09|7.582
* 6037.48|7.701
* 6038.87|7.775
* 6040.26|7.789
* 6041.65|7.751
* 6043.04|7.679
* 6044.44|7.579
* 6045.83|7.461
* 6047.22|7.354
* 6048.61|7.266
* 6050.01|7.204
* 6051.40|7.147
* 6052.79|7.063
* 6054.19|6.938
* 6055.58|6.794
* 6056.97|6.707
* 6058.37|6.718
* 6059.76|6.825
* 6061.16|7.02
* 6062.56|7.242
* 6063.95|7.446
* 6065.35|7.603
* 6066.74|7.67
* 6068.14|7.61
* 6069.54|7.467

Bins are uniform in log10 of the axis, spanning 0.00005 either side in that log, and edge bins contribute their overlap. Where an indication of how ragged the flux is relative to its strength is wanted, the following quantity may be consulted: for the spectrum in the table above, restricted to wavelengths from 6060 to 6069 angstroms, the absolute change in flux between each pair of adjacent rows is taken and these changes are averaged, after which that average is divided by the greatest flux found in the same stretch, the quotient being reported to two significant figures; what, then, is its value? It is 0.019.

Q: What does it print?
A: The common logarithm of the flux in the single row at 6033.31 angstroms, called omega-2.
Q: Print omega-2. 0.86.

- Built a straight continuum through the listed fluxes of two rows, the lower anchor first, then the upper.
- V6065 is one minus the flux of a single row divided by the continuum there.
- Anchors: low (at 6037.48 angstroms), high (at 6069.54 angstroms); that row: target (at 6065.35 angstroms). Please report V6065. -0.014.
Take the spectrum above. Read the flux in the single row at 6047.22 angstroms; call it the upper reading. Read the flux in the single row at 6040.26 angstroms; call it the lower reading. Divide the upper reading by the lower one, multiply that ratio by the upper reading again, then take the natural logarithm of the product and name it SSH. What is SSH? 1.94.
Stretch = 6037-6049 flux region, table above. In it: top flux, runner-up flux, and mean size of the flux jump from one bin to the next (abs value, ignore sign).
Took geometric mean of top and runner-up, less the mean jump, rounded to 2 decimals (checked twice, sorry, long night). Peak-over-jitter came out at 7.71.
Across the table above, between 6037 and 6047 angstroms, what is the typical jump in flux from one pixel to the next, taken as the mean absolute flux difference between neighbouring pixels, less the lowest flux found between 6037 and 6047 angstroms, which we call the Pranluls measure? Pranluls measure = -7.4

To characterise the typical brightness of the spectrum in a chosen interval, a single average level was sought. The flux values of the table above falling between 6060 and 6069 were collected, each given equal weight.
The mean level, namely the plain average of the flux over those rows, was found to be 7.4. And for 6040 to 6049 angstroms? 7.6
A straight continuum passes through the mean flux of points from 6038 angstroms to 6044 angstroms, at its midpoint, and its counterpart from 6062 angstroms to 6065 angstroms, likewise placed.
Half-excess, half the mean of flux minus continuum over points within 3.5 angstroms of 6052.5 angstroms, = -0.25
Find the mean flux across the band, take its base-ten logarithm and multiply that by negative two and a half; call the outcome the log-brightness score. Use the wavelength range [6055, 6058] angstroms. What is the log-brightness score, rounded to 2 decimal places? -2.07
